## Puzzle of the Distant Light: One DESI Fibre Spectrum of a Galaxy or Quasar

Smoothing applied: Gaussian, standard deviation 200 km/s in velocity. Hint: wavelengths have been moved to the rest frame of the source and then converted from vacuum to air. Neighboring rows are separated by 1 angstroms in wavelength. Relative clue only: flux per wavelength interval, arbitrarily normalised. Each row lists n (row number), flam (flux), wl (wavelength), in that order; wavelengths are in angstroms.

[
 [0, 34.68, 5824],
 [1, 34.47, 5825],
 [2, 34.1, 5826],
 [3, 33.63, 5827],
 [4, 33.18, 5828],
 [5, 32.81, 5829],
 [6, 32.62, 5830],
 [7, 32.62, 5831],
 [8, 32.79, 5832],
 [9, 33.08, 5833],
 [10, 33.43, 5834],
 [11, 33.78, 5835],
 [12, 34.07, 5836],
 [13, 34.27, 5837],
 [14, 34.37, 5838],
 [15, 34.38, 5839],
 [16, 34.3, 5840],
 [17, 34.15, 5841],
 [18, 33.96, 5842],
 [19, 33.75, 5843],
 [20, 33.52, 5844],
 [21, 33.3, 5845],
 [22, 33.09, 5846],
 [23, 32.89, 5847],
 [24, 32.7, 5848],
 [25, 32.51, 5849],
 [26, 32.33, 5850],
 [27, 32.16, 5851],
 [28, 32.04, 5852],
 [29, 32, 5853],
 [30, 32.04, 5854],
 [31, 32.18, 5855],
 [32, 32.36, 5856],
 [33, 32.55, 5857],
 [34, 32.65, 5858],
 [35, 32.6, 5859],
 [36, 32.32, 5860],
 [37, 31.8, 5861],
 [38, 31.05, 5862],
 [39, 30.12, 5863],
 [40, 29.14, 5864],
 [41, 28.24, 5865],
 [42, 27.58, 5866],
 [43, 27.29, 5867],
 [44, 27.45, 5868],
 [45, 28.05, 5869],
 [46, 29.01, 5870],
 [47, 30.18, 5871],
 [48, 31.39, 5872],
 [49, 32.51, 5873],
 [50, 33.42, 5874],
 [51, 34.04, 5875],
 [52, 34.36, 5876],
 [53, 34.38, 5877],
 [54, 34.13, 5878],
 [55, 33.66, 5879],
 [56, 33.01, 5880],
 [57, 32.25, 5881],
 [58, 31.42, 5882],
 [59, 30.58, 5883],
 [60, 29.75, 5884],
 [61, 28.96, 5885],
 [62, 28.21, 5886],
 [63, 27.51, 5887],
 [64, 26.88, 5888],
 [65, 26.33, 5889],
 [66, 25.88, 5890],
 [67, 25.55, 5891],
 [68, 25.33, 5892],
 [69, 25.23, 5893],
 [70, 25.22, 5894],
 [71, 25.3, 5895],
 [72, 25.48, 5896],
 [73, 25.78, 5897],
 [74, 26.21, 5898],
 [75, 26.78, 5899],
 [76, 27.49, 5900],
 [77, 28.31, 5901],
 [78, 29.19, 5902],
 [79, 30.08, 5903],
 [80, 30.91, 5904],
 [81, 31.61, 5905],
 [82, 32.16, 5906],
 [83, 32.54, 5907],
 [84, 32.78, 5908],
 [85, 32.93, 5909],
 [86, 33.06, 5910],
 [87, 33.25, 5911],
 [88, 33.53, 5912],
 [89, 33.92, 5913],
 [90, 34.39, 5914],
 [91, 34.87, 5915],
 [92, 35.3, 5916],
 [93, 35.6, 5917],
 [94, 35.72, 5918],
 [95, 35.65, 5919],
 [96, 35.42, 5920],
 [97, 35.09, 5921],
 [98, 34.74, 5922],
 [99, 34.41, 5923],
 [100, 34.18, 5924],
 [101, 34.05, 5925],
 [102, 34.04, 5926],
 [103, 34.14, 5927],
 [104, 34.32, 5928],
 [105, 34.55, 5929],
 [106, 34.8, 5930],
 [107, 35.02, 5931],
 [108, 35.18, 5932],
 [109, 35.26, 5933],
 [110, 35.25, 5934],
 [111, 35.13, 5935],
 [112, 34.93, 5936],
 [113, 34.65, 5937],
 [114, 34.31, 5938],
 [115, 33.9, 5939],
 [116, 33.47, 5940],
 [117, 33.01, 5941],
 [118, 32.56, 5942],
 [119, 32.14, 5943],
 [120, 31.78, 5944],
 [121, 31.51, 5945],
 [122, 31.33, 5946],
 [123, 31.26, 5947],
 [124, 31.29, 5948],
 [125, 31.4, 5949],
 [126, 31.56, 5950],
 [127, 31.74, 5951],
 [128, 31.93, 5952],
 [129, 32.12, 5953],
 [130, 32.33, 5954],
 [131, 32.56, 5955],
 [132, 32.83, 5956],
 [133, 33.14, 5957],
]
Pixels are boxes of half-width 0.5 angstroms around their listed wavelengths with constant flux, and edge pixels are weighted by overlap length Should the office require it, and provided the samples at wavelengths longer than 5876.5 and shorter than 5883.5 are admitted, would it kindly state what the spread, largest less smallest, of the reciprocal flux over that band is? 0.0036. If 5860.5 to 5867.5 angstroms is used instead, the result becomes 0.0052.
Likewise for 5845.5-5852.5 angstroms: 0.0010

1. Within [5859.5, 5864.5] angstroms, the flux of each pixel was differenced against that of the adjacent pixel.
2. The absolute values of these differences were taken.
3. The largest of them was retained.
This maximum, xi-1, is 1.0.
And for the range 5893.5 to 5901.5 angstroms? 0.8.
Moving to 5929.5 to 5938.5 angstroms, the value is 0.3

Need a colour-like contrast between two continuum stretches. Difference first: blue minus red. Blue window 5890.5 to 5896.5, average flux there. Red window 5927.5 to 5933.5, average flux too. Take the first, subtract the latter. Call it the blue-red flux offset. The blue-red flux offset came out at -10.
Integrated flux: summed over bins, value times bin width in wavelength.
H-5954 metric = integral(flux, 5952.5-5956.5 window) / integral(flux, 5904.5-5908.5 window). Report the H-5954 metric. 1.01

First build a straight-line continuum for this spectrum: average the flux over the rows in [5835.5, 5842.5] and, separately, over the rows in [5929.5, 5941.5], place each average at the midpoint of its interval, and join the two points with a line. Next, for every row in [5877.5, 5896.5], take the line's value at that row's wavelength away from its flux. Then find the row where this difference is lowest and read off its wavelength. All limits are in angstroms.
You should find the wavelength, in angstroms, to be 5894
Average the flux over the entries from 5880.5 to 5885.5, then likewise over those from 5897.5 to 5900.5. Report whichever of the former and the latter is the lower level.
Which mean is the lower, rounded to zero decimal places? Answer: 27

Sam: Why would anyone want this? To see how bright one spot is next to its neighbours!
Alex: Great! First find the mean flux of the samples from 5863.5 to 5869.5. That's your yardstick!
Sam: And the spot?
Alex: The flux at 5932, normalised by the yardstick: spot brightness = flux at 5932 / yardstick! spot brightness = 1.26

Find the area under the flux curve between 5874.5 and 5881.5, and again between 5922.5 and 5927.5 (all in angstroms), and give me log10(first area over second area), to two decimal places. 0.14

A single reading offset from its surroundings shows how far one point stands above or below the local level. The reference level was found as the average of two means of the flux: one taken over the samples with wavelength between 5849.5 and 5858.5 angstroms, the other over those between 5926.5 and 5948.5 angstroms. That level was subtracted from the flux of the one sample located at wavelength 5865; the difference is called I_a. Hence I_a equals -4.7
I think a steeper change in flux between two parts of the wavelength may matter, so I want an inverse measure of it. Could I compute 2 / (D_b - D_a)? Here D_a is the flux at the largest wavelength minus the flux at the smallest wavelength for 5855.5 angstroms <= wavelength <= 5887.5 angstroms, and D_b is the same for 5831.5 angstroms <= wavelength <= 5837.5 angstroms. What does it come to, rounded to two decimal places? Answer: 0.32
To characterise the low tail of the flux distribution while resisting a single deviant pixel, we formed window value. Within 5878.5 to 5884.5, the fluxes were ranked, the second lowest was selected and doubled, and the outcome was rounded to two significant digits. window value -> 61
